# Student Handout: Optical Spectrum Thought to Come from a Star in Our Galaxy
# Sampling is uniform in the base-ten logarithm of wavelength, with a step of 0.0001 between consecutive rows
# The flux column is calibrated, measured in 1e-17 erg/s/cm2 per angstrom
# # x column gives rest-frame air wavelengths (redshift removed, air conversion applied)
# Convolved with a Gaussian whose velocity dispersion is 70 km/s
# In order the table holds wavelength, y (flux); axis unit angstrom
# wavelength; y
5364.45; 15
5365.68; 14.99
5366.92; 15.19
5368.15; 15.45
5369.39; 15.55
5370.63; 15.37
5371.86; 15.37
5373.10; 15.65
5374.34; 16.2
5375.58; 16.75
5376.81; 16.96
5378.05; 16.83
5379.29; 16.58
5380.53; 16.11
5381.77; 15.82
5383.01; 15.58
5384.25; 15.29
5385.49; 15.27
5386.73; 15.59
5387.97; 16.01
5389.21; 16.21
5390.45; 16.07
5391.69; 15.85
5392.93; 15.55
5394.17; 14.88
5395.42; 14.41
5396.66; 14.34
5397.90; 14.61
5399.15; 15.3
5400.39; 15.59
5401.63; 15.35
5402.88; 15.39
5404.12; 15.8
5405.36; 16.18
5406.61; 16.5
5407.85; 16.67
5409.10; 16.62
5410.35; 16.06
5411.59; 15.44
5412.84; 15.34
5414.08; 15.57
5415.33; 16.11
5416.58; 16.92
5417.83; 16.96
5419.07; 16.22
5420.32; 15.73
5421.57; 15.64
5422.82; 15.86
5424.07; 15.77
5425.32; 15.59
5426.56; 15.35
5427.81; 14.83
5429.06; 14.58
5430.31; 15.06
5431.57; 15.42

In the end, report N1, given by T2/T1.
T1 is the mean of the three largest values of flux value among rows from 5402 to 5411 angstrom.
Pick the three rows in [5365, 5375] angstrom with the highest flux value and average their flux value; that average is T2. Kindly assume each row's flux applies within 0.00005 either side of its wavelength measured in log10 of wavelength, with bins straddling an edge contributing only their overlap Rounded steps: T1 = 16.6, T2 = 15.8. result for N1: 0.95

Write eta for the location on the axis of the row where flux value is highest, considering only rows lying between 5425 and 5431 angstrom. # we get 5425.32 angstrom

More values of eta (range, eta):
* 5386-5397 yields 5389.21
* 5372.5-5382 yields 5376.81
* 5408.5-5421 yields 5417.83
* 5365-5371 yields 5369.39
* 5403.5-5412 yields 5407.85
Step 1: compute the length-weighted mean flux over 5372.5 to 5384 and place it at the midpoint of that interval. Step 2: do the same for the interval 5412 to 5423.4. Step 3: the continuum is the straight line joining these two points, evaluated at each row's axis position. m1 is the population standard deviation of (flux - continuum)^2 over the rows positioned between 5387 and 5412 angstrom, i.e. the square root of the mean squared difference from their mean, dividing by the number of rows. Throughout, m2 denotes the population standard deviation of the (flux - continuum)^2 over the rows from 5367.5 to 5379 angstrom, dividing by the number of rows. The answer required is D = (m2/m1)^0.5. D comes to 0.5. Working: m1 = 1.0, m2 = 0.26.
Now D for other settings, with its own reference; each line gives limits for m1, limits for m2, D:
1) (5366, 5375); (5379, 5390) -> 0.9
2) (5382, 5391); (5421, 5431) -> 1.4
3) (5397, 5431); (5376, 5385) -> 0.7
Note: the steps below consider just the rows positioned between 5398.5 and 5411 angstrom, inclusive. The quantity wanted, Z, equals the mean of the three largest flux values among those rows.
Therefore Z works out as 16.6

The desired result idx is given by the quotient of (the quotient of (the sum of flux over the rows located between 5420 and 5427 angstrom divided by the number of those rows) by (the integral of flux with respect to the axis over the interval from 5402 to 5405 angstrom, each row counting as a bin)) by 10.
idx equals 0.0334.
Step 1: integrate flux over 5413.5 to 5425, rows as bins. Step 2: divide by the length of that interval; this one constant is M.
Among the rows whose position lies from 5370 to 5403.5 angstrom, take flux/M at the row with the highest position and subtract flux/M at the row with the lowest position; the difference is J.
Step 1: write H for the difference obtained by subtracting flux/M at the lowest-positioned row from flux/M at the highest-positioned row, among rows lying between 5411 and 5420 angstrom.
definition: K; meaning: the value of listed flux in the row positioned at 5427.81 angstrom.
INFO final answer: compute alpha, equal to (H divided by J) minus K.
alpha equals 24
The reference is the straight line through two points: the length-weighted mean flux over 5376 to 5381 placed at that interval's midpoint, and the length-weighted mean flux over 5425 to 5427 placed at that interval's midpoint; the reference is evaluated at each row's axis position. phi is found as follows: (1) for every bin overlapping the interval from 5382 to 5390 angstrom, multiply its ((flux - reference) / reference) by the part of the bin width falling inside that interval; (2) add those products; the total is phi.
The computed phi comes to -0.39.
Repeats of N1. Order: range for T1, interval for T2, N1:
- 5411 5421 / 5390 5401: 0.95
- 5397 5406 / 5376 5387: 1.06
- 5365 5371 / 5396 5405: 1.01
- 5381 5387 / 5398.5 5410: 1.06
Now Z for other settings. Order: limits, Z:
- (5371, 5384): 16.8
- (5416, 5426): 16.7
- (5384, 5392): 16.1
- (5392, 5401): 15.5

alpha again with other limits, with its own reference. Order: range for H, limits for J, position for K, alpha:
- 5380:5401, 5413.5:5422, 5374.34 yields -24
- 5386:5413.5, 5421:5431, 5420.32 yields -15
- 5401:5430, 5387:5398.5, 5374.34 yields -16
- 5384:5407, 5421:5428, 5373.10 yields -17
